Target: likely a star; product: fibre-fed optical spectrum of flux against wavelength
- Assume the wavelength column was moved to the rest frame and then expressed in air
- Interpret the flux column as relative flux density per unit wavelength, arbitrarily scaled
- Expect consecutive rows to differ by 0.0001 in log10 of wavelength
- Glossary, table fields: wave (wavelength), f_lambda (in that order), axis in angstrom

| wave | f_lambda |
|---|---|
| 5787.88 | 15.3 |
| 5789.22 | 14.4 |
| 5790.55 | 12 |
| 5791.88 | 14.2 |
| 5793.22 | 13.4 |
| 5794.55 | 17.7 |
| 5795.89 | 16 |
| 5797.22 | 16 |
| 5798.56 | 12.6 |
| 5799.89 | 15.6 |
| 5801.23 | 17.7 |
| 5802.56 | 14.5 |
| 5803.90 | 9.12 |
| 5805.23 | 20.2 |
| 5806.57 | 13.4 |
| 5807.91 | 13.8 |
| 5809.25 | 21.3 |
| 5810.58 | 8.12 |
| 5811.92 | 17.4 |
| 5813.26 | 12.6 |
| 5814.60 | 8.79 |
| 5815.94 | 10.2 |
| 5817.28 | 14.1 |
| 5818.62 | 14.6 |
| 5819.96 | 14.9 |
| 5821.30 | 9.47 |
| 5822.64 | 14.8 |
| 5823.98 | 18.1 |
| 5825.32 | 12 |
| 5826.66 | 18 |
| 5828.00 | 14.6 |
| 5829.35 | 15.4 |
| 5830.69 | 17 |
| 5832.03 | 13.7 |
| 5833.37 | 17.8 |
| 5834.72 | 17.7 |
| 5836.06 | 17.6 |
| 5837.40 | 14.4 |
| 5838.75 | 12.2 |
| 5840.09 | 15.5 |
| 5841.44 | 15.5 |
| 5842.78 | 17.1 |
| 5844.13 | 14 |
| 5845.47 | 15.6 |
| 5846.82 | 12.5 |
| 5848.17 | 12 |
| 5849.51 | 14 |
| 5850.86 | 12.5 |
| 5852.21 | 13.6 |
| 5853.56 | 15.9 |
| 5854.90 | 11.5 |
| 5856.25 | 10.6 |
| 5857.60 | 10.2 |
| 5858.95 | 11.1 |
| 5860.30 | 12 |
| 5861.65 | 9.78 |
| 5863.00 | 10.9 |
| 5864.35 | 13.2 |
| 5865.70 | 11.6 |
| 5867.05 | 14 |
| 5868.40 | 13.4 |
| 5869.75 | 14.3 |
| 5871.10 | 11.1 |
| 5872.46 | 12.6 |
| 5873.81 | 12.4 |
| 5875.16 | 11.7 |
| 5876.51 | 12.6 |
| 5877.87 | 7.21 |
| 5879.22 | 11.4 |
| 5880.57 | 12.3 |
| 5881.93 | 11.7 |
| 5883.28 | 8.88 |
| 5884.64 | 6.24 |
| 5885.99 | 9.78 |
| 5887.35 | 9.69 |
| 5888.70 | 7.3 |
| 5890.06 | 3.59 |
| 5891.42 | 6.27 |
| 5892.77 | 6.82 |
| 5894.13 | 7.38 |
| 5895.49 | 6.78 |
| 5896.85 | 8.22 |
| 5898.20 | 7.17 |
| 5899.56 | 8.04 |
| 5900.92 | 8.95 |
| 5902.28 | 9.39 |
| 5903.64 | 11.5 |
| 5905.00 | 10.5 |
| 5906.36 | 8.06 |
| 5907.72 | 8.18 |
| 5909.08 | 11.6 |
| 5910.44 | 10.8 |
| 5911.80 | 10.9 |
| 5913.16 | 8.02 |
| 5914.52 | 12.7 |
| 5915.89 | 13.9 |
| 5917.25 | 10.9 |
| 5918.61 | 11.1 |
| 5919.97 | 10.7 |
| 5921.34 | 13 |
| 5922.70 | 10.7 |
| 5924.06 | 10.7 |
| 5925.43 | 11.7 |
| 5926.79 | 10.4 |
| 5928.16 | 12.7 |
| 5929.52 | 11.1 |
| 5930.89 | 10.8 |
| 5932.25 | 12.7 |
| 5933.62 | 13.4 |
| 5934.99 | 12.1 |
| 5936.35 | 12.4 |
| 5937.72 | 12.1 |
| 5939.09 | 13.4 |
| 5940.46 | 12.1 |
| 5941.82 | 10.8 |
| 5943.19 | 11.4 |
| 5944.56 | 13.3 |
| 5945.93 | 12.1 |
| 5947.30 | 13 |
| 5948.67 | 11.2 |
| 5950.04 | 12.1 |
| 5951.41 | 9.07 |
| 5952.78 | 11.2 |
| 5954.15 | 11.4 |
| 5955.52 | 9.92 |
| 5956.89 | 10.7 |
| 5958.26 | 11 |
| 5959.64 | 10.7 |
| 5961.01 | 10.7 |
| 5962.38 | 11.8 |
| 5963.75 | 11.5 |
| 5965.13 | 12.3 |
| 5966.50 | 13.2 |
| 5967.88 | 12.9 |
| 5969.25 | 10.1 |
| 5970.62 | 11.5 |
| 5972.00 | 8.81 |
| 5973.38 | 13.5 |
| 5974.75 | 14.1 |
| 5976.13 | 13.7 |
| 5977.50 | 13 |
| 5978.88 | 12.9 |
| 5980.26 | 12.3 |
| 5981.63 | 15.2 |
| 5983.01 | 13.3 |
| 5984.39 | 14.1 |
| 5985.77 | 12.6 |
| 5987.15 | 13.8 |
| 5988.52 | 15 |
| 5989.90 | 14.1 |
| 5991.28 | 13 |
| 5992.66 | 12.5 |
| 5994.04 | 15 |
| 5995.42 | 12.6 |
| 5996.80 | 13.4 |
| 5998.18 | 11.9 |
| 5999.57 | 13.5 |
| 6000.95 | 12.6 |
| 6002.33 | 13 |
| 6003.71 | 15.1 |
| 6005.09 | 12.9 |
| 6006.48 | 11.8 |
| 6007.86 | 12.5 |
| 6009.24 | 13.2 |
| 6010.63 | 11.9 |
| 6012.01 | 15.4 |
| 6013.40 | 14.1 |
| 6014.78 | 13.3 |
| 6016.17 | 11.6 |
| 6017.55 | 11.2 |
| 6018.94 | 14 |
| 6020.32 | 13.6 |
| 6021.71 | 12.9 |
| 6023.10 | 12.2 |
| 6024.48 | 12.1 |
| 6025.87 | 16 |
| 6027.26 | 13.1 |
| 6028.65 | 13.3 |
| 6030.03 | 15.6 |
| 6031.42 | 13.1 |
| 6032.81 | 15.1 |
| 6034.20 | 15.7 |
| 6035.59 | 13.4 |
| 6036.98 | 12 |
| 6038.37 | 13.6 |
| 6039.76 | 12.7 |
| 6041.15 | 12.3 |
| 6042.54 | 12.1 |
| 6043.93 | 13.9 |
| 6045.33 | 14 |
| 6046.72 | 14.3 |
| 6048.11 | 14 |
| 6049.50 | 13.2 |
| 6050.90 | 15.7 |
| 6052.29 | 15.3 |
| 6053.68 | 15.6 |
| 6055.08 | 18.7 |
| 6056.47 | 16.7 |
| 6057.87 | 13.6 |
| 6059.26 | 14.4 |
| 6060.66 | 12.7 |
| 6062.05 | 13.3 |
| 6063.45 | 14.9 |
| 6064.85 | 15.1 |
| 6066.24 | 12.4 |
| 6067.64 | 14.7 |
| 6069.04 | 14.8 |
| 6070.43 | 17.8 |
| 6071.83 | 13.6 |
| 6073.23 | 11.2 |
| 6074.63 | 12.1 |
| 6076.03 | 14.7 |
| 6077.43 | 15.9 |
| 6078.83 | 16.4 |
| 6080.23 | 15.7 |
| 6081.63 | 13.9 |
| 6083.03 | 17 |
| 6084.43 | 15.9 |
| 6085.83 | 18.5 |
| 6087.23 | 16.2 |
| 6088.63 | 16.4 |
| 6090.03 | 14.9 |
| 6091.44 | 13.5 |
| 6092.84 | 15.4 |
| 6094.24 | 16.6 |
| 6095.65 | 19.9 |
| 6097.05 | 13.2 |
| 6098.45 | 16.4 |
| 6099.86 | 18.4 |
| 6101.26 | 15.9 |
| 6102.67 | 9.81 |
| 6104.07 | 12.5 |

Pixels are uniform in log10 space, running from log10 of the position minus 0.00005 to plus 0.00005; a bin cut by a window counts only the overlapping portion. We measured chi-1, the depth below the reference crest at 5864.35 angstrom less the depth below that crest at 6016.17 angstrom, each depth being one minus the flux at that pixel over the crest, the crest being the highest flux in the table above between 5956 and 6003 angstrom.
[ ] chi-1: -0.11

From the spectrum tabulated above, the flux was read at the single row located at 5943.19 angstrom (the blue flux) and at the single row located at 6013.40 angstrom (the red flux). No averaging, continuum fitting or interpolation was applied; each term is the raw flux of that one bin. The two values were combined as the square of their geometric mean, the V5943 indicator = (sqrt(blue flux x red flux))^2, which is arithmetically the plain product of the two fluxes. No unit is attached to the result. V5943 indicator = 161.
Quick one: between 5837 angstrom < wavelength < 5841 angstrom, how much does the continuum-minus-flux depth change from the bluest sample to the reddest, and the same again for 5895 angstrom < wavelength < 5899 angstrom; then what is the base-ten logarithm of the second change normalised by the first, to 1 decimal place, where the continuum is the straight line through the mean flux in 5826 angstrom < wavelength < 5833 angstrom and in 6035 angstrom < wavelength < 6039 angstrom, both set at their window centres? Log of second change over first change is -0.4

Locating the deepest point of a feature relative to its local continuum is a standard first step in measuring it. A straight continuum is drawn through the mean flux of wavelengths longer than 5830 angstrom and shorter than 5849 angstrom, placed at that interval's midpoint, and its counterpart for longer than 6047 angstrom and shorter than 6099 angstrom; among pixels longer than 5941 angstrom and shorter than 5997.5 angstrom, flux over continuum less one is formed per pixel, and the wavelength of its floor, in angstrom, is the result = 5972.00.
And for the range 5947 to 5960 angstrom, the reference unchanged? 5951.41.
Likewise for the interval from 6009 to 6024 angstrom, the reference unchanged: 6017.55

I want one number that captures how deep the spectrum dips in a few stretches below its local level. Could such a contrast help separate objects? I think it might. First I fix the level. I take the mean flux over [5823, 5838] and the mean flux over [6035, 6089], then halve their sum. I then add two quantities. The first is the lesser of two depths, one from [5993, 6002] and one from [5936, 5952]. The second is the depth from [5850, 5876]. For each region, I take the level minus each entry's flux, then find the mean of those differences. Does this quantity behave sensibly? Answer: 5.2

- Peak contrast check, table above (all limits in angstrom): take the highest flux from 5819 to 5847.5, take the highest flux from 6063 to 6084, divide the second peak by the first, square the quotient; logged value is 0.97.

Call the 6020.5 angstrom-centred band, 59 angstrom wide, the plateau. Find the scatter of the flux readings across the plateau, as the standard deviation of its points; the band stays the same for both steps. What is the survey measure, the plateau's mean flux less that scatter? 12.1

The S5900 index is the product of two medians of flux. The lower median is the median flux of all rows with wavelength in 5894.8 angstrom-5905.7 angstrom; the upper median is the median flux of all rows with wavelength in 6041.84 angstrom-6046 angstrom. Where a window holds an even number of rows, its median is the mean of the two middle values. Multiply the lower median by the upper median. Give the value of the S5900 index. 119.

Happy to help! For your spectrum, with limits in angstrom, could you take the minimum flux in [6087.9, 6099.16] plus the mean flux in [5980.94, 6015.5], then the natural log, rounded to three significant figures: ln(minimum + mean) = 3.28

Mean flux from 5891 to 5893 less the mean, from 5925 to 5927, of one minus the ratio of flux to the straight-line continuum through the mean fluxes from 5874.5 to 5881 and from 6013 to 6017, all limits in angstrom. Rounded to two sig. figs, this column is 6.5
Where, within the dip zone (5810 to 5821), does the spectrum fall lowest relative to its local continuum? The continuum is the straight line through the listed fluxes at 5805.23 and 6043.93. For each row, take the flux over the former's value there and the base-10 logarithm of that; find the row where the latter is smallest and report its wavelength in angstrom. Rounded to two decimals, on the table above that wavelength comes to 5810.58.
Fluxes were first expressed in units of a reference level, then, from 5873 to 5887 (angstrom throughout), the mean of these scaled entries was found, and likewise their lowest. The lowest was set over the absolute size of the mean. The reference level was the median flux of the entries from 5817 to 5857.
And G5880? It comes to 0.60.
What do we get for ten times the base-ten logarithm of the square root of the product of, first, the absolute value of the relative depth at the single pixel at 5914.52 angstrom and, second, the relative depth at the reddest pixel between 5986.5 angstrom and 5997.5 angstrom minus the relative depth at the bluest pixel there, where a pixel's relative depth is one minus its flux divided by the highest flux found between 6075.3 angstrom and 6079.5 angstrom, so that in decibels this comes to -11.3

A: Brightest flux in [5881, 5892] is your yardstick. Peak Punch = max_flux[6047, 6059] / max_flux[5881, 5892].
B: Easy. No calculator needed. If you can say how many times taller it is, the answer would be 1.6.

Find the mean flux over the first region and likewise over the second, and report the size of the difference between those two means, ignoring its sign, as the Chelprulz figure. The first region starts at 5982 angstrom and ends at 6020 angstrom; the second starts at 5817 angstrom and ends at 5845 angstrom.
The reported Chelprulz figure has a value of 1.9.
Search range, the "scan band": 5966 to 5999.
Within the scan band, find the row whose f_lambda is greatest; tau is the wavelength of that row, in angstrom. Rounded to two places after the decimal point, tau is 5981.63 angstrom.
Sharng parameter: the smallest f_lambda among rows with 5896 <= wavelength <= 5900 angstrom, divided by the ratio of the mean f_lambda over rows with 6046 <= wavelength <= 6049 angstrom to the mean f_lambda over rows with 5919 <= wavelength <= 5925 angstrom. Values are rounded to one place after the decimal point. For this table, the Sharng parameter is 5.7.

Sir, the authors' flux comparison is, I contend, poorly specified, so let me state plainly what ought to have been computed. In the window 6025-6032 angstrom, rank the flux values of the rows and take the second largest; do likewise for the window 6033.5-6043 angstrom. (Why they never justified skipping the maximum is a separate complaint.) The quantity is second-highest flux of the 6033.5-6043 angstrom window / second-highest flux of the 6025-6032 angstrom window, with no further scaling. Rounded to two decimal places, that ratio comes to 0.87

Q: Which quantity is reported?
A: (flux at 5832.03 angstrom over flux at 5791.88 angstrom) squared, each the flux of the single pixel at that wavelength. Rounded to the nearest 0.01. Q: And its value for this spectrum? 0.93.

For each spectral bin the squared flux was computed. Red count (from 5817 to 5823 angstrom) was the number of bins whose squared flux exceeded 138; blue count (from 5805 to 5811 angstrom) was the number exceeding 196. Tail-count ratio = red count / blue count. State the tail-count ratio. 2.0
